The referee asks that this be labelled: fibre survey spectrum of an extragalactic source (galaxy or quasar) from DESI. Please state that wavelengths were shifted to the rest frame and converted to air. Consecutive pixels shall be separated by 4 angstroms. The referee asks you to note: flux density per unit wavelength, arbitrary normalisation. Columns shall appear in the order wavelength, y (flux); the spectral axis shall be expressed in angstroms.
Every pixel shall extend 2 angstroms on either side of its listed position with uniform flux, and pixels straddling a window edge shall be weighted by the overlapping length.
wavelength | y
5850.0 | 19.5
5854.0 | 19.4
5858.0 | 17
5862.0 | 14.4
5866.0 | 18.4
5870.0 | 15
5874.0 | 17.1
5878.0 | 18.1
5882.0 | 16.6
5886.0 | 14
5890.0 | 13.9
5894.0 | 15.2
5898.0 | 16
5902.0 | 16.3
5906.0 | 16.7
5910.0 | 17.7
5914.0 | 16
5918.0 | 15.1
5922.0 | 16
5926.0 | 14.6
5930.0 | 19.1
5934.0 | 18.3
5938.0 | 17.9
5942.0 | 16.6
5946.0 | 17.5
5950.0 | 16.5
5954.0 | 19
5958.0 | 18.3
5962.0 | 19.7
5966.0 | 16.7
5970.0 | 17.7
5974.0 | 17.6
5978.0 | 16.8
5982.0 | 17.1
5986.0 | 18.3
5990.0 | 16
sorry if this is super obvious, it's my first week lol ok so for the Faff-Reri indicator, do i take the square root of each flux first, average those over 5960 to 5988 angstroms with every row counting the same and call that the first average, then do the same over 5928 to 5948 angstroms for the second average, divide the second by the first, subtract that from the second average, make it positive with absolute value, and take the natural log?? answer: 1.17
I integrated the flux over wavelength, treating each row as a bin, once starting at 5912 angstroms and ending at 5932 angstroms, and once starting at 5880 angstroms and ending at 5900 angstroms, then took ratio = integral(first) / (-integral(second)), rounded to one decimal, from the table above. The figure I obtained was -1.1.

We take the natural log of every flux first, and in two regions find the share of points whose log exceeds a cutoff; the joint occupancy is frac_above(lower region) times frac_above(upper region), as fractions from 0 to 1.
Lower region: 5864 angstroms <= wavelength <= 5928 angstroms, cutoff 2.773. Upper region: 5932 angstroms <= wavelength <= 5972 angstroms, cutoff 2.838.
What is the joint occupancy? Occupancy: 0.31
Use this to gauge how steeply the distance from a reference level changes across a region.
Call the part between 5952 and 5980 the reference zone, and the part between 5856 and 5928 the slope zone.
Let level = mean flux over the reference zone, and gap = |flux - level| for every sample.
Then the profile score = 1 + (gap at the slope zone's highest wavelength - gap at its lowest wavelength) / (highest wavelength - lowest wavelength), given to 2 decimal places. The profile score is 1.04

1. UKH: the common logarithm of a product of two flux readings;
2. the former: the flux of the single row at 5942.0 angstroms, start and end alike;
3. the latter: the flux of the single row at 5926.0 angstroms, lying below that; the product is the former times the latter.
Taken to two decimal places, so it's 2.38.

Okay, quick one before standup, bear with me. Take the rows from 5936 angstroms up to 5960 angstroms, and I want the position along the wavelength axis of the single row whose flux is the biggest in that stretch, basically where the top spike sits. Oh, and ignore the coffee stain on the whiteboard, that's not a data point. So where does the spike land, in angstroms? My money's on 5954.0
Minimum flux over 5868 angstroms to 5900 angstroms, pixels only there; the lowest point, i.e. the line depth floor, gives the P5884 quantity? 13.9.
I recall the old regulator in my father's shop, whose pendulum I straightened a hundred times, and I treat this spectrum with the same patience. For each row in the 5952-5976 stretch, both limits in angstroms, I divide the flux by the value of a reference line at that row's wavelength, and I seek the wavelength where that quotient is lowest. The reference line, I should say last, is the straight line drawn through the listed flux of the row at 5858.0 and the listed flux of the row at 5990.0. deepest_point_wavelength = 5966.0 angstroms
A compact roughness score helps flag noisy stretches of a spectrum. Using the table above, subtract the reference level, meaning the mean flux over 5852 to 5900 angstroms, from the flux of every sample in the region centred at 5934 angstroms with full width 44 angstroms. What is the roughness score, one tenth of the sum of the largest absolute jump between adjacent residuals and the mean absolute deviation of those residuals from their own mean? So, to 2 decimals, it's 0.58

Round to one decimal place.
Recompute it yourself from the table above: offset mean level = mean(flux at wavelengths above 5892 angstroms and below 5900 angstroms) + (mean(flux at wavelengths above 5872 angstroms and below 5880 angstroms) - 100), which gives -66.8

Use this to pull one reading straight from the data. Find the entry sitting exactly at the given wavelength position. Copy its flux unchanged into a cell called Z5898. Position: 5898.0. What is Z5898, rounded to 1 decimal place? 16.0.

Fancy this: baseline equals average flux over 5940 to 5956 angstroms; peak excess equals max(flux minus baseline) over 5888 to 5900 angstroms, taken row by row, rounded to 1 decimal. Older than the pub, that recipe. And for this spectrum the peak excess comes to -1.4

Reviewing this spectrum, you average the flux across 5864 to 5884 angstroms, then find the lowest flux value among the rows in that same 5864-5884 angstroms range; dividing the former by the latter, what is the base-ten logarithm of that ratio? 0.06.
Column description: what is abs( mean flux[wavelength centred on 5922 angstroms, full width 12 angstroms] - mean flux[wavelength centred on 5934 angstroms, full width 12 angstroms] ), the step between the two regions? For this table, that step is 3.2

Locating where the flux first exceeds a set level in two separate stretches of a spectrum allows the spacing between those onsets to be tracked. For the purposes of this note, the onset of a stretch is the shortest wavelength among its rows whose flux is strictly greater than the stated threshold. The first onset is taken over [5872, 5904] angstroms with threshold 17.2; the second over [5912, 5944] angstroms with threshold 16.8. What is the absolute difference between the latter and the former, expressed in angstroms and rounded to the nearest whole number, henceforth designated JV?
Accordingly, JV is 52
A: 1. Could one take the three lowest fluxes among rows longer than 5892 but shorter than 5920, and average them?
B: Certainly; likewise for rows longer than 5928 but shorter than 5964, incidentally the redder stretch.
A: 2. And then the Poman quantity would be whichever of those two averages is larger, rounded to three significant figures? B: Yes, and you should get 16.9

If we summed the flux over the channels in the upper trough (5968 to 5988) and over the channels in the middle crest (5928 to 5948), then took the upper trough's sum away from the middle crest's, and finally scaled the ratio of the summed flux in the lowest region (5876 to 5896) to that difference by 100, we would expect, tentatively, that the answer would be 4095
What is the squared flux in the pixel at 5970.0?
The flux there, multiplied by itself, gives 313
